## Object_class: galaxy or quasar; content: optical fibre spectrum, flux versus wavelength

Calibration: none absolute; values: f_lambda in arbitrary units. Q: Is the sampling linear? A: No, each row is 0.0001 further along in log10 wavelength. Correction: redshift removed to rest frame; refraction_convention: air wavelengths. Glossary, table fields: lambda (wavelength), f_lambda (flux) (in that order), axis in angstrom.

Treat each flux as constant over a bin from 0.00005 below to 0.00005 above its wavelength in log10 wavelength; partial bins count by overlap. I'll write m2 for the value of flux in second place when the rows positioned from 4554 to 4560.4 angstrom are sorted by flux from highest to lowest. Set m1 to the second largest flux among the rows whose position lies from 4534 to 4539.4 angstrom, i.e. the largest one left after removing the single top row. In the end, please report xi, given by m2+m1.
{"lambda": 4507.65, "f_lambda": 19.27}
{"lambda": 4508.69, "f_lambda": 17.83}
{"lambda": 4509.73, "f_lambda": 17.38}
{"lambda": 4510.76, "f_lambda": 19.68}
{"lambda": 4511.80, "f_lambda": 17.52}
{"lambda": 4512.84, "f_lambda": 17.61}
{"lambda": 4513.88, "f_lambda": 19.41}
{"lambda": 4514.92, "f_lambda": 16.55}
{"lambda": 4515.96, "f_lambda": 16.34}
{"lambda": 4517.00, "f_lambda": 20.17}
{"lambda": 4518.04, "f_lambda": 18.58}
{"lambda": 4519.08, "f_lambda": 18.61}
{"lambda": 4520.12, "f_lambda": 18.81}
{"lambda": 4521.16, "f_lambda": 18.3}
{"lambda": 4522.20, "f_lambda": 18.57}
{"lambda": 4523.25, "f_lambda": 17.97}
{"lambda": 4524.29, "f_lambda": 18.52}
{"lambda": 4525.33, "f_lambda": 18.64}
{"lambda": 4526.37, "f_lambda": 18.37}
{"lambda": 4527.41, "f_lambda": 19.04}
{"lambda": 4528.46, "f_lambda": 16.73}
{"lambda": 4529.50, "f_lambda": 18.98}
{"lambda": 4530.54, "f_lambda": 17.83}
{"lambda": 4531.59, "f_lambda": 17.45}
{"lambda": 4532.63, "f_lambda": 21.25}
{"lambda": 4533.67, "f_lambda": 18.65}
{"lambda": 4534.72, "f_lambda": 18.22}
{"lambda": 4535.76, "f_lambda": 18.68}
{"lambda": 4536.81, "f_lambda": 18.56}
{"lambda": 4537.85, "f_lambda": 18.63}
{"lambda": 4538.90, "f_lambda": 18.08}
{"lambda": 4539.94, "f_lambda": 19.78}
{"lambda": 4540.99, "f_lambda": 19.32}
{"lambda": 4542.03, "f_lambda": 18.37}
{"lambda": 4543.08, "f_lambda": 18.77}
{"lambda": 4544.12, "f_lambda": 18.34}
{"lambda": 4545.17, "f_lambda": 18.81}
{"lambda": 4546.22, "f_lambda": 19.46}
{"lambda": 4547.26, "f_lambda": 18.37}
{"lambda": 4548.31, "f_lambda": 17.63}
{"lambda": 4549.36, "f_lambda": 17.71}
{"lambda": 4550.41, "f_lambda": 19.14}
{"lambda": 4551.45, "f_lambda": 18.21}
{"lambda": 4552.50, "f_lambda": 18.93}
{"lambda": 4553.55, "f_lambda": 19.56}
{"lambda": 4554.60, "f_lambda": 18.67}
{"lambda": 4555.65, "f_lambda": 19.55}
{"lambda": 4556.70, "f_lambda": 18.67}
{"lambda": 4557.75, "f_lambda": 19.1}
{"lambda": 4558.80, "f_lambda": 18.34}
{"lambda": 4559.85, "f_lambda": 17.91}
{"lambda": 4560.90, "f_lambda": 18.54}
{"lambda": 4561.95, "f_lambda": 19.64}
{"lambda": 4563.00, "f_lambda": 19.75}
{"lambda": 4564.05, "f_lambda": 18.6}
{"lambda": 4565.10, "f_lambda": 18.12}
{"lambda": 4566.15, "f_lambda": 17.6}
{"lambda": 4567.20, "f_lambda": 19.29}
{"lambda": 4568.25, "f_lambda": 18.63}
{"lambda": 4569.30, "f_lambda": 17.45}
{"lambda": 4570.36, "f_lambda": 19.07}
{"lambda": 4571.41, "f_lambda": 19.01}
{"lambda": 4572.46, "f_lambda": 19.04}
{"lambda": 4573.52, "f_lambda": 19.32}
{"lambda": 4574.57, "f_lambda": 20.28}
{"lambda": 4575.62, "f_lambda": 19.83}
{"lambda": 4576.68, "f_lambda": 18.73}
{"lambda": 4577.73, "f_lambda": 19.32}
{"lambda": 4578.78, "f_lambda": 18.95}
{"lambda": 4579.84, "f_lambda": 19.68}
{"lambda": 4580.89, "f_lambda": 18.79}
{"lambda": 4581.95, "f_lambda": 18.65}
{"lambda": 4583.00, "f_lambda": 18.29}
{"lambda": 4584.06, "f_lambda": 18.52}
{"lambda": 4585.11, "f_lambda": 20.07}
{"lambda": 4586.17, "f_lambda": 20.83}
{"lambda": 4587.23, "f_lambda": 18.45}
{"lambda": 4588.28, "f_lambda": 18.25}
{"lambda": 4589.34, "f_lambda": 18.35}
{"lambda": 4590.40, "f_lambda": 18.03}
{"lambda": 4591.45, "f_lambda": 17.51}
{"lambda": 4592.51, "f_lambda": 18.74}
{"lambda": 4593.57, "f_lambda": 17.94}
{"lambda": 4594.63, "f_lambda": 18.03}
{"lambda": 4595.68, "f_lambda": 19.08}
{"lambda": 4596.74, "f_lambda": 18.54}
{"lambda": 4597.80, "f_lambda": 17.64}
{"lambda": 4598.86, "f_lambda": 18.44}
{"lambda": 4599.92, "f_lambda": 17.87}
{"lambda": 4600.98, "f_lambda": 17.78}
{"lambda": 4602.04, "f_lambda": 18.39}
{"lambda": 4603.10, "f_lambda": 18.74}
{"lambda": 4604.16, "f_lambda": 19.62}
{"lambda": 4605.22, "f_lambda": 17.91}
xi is 37.7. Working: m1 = 18.63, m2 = 19.1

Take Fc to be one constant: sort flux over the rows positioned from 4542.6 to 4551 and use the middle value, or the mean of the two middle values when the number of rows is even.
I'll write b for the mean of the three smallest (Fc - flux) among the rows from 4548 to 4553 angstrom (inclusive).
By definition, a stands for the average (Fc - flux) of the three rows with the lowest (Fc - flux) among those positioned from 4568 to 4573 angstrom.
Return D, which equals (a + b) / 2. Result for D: -0.3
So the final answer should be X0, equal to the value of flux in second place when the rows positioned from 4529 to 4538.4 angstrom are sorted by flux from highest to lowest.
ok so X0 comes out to 18.98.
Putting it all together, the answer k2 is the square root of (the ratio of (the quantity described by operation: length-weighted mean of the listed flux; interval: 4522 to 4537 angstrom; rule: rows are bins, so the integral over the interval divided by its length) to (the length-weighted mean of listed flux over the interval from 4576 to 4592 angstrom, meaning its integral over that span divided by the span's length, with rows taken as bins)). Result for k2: 0.99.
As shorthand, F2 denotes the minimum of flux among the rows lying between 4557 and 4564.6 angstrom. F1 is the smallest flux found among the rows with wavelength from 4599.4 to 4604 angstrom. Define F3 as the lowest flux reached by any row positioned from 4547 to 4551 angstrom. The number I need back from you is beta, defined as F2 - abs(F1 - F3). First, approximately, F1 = 17.78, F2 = 17.91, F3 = 17.63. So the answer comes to 17.8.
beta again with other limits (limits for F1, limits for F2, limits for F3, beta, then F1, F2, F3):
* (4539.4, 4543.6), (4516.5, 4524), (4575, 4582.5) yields 17.7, 18.37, 17.97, 18.65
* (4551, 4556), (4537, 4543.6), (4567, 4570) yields 17.3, 18.21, 18.08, 17.45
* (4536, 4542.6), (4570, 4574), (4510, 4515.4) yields 17.5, 18.08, 19.01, 16.55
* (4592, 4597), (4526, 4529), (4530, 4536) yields 16.2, 17.94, 16.73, 17.45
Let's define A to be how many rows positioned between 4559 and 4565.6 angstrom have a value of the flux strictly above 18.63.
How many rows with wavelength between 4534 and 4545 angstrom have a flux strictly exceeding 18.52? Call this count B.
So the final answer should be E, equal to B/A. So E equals 3.0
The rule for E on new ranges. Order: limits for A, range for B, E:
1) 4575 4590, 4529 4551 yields 1.3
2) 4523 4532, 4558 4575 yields 3.7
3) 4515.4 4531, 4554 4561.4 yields 1.0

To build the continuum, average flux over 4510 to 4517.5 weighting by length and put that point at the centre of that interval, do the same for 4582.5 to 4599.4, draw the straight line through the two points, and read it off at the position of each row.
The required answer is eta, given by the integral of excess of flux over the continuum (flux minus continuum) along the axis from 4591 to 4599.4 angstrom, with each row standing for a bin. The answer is -2.6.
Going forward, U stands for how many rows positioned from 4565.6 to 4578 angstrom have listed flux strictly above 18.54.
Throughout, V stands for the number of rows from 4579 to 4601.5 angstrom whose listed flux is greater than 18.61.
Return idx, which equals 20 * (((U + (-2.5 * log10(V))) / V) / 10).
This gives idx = 2.3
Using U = 10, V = 7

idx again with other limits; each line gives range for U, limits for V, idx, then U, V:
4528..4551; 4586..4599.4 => 7.2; 12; 3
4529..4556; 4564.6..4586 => 1.7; 16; 15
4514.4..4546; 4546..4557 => 4.3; 17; 7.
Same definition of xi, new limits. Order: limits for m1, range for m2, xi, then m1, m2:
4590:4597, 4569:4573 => 37.8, 18.74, 19.04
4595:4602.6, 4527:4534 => 37.6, 18.54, 19.04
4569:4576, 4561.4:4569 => 39.5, 19.83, 19.64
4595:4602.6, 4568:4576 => 38.4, 18.54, 19.83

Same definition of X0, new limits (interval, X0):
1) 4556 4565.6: 19.64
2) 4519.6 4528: 18.81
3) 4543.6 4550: 18.81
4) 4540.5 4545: 18.77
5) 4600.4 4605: 18.74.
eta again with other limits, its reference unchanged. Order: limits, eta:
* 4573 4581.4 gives 7.5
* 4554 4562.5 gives 3.7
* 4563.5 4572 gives 0.5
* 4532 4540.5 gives 5.9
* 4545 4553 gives 1.5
